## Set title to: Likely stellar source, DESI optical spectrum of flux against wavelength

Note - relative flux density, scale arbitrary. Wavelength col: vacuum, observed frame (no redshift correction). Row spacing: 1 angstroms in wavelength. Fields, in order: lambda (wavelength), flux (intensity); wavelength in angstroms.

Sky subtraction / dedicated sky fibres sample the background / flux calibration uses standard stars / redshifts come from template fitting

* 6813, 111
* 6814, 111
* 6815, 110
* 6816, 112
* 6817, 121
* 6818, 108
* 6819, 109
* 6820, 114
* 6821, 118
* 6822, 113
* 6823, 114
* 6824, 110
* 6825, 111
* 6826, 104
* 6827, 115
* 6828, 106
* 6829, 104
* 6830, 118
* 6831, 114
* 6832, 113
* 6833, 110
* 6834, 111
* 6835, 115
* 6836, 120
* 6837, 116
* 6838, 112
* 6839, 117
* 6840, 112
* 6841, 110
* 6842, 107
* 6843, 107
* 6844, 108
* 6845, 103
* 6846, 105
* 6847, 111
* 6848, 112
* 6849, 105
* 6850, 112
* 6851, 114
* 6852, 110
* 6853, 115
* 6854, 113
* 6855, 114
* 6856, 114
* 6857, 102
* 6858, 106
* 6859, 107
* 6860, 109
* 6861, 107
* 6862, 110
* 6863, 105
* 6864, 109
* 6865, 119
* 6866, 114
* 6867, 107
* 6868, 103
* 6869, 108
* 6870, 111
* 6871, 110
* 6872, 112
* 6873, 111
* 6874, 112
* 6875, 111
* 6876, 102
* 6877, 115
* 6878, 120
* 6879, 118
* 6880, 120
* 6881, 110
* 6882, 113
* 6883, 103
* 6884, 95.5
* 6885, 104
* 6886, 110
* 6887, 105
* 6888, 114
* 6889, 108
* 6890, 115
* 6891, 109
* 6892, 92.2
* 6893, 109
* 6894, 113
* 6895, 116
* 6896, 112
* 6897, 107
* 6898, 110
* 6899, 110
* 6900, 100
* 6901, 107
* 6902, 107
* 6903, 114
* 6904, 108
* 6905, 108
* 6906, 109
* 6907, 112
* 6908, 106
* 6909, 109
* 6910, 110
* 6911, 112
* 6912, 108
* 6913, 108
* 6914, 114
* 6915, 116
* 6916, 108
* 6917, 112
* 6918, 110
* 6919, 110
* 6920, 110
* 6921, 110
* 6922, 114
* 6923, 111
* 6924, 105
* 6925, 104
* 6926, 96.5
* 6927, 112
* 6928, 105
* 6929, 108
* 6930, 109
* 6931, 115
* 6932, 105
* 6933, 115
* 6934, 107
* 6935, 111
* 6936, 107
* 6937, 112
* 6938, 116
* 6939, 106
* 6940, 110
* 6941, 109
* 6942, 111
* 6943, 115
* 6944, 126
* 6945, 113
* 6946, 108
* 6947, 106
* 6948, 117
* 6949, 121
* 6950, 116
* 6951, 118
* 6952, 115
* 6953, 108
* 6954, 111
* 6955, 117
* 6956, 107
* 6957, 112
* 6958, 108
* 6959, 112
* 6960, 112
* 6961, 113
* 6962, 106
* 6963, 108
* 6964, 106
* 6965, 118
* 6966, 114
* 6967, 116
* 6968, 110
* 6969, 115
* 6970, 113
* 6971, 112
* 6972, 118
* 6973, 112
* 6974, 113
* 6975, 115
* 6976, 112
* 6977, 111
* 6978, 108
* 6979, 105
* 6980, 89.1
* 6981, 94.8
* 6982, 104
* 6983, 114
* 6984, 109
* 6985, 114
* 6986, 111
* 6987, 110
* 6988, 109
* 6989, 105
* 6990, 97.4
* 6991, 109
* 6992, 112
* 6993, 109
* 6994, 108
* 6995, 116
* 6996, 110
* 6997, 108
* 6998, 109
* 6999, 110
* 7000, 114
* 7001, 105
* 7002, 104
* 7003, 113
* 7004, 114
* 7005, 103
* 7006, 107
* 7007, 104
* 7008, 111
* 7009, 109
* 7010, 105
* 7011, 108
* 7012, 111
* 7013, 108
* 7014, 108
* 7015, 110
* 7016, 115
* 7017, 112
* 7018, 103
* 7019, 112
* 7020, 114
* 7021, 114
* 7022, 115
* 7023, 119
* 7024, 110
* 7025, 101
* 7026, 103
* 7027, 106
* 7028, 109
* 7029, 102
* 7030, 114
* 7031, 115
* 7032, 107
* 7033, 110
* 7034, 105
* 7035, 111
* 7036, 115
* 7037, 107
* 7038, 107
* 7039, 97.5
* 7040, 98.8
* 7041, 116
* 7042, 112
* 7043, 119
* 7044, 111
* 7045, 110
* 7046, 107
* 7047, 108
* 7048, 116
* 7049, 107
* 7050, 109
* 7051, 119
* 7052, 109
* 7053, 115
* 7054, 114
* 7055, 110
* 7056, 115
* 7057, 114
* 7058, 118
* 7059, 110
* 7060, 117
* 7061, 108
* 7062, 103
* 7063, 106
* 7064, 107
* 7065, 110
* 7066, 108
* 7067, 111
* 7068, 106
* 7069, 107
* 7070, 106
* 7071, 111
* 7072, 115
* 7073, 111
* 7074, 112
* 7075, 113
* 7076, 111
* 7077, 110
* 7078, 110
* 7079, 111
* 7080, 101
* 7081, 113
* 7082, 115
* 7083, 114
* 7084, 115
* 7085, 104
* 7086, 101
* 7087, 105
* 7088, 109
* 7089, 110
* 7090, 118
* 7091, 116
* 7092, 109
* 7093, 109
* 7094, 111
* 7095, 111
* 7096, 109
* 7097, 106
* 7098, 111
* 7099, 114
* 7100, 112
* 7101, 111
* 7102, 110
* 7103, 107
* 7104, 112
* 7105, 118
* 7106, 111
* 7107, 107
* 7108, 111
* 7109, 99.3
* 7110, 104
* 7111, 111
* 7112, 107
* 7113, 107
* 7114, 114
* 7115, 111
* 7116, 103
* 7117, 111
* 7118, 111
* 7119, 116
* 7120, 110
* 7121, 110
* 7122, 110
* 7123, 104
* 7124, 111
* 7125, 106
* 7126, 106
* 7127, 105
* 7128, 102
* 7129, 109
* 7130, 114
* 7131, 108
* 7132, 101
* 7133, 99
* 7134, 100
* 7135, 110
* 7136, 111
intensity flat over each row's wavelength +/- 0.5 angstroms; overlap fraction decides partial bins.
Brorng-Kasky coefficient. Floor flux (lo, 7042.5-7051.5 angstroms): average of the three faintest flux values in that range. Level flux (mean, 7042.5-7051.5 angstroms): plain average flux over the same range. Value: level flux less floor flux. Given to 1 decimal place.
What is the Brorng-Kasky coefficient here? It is 4.4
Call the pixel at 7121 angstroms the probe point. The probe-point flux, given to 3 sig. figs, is 110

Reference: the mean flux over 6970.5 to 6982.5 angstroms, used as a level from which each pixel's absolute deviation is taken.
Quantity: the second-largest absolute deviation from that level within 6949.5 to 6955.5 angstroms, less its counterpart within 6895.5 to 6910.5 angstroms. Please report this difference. 3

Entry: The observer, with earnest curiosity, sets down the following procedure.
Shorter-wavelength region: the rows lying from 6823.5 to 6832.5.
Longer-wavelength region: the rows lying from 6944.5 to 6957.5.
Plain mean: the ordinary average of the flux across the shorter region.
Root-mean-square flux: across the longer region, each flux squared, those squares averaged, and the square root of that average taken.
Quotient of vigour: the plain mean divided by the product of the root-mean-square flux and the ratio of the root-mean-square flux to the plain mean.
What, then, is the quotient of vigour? 0.96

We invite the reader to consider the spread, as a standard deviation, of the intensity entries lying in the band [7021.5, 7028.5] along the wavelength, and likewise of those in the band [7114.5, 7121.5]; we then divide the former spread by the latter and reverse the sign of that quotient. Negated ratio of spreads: -1.7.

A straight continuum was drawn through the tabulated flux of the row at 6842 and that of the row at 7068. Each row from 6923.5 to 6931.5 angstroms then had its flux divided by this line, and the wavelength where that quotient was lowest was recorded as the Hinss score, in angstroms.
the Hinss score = 6926 angstroms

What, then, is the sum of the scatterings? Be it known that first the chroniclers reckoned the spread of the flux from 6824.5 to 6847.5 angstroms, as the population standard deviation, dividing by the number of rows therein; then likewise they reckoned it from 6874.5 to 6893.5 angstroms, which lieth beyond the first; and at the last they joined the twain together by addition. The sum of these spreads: 12.1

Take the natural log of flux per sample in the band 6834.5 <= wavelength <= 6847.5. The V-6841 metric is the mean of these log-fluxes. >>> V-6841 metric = 4.71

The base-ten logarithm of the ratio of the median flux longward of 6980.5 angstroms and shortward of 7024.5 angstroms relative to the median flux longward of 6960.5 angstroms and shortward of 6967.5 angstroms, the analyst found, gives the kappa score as -0.014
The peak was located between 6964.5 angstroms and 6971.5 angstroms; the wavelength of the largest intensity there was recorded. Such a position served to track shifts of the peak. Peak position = 6965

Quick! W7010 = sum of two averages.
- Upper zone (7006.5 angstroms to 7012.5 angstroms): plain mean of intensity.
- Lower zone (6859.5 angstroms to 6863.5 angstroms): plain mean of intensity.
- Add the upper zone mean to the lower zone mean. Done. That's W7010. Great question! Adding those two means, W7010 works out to 216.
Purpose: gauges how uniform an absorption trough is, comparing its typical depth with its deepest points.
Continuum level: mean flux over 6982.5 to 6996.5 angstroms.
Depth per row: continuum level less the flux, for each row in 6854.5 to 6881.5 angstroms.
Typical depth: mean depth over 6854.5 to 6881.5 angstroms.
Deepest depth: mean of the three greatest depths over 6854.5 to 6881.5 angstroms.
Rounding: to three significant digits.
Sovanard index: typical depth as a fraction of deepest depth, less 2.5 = -2.65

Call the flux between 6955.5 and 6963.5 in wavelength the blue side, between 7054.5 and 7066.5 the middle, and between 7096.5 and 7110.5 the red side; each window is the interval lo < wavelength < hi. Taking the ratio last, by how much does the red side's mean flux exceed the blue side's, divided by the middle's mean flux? -0.002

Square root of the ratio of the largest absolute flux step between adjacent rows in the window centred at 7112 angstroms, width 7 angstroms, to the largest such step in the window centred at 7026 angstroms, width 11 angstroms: 0.76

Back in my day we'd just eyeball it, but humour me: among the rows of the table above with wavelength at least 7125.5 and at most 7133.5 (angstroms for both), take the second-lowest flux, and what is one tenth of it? 10.1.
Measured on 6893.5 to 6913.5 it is 10.6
